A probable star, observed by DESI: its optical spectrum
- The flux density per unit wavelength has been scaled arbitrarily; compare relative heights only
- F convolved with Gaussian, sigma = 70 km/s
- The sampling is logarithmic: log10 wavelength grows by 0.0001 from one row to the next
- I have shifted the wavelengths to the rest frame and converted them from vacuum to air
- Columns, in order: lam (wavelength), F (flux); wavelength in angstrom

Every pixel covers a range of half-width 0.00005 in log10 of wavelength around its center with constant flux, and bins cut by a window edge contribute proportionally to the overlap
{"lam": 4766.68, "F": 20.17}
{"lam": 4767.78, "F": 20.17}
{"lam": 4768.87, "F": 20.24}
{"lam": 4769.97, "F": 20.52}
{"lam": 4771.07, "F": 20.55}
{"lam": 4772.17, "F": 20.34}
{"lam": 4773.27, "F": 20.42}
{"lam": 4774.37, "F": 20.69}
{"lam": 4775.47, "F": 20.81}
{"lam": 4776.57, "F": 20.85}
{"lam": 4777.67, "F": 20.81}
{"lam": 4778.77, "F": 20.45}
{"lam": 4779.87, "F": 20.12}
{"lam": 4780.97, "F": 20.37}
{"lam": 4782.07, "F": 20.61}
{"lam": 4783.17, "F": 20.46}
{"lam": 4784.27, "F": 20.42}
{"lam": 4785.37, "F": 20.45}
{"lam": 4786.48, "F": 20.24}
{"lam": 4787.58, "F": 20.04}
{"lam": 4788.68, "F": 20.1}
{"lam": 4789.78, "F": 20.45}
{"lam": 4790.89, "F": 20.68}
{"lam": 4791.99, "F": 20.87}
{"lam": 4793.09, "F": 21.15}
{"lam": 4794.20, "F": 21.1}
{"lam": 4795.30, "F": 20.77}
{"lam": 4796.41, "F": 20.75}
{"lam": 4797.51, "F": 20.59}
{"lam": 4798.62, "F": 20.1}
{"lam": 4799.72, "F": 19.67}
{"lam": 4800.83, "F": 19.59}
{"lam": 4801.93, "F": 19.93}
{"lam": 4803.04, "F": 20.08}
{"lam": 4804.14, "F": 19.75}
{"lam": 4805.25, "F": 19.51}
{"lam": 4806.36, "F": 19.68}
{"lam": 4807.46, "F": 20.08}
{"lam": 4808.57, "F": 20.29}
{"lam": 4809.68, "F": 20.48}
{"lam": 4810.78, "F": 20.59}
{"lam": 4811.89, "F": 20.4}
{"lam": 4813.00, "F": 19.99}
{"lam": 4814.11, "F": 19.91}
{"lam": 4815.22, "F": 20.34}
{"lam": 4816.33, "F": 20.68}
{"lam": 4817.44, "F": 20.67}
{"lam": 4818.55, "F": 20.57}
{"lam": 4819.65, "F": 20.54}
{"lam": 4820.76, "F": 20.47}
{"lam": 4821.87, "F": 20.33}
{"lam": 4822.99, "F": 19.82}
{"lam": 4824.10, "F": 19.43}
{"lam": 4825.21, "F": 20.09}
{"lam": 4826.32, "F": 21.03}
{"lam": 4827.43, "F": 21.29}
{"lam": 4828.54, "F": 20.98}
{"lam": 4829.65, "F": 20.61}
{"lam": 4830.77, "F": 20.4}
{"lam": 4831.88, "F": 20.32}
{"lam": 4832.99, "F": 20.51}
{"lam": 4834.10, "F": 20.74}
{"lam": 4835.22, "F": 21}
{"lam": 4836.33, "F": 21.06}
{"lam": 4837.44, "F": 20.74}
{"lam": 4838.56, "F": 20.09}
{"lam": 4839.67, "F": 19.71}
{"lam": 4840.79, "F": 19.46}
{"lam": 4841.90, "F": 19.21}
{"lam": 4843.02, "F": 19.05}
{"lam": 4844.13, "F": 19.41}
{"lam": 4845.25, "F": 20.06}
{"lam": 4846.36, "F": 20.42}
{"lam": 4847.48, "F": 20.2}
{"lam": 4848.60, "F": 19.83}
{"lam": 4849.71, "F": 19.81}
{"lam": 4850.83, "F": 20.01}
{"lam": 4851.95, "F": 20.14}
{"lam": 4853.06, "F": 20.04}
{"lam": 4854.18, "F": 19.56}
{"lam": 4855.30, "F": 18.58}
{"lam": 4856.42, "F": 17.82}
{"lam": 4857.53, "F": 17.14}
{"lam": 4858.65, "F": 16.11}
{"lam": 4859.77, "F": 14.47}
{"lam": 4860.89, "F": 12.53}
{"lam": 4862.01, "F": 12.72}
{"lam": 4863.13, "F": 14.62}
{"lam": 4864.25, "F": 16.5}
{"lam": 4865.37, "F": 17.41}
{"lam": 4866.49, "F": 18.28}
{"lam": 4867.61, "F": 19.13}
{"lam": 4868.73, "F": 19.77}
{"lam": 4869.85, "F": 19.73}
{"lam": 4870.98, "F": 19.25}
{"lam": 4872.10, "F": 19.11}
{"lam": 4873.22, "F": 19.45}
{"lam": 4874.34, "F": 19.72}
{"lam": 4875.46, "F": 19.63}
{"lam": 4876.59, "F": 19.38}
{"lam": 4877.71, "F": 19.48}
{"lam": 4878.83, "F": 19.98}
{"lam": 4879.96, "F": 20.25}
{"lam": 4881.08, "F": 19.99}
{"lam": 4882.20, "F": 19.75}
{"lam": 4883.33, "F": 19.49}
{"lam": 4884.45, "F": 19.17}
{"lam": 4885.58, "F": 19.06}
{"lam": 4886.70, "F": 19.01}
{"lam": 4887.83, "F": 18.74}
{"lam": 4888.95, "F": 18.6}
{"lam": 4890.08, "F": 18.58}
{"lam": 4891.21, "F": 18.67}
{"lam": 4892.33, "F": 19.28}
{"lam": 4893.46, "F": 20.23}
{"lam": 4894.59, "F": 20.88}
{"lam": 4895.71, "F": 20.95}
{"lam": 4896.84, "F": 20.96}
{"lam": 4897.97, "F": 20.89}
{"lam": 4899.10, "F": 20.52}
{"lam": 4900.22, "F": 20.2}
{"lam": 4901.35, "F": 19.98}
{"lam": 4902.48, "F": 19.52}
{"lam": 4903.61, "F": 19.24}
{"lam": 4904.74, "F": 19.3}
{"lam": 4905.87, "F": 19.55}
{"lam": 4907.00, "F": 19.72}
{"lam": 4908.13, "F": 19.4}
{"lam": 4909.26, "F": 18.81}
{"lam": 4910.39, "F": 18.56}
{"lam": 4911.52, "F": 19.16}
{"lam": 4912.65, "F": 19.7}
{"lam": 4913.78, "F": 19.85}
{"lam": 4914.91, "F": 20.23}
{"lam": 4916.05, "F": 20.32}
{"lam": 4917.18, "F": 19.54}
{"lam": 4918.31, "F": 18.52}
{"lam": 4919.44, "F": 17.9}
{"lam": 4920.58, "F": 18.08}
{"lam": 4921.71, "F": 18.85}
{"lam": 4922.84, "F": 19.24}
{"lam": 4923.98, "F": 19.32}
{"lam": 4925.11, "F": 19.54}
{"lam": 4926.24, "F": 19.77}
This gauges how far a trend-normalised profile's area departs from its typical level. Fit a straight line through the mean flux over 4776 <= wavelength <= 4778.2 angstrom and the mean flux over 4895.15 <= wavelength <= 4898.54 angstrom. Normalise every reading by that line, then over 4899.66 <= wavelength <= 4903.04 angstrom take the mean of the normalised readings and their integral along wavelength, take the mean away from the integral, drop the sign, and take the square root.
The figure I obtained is 1.51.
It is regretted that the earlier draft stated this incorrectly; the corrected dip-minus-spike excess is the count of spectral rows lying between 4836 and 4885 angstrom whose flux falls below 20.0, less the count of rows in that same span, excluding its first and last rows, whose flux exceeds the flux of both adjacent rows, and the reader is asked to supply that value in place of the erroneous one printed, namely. 29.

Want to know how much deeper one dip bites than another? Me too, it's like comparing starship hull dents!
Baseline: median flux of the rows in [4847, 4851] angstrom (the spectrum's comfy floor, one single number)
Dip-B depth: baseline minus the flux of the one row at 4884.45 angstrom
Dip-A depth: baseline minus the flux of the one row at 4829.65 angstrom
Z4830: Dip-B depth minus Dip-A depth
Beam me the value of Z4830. 1.4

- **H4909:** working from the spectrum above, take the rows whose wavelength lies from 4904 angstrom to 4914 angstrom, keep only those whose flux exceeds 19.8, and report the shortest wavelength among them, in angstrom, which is 4913.78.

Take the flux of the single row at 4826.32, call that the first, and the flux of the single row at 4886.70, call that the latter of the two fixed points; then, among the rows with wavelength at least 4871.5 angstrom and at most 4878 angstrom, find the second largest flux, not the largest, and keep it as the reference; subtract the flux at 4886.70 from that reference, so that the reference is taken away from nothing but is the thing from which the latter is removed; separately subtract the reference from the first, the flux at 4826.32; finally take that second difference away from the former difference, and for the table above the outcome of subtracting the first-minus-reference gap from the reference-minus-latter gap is -1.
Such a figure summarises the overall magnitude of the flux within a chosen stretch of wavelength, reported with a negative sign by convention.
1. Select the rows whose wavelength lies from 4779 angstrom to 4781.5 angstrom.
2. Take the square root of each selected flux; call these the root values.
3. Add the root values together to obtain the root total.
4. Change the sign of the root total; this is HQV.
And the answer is -9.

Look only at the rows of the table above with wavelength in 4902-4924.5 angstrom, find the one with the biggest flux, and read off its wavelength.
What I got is 4916.05 angstrom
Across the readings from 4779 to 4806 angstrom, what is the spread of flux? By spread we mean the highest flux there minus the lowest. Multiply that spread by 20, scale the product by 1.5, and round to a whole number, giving 49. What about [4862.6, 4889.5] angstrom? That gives 169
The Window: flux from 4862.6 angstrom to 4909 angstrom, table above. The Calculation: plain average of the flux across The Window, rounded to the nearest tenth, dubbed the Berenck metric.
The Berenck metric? 19.4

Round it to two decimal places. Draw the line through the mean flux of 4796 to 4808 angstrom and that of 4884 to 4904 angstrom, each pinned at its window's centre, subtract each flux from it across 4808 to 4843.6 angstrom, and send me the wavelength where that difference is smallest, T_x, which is 4827.43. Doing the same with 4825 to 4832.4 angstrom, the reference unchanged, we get 4827.43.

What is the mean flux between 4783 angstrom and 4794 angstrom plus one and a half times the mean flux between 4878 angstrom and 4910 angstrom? 50.0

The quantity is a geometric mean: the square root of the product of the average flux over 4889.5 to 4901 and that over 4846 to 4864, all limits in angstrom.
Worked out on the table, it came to 18.9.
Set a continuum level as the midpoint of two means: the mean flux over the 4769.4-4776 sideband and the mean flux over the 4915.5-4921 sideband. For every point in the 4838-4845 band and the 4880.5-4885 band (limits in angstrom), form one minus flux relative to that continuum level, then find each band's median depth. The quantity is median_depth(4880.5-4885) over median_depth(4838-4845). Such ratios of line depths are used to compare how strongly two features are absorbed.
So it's 0.3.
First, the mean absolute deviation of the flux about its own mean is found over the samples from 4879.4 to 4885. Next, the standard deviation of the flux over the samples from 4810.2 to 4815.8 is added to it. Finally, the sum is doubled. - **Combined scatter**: 1.2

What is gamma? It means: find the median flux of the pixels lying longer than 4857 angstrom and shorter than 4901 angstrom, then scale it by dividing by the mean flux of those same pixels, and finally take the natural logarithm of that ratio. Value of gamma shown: 0.030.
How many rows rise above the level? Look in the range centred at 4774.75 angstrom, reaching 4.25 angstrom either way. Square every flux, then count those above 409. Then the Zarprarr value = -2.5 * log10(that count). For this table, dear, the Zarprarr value -2.26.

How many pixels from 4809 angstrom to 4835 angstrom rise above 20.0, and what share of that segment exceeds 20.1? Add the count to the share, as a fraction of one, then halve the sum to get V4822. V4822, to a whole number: 10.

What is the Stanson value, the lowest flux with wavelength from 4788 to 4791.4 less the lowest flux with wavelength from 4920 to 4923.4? 2.0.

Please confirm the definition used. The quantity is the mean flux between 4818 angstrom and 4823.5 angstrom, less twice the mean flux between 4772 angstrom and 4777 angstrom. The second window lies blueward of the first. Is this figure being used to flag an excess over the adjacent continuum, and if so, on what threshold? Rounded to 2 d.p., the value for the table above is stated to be -20.90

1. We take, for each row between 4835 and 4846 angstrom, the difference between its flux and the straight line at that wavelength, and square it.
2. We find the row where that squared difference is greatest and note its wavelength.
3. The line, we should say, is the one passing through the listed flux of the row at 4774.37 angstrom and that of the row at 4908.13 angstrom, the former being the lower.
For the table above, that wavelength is 4843.02 angstrom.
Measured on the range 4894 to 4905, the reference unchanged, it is 4896.84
